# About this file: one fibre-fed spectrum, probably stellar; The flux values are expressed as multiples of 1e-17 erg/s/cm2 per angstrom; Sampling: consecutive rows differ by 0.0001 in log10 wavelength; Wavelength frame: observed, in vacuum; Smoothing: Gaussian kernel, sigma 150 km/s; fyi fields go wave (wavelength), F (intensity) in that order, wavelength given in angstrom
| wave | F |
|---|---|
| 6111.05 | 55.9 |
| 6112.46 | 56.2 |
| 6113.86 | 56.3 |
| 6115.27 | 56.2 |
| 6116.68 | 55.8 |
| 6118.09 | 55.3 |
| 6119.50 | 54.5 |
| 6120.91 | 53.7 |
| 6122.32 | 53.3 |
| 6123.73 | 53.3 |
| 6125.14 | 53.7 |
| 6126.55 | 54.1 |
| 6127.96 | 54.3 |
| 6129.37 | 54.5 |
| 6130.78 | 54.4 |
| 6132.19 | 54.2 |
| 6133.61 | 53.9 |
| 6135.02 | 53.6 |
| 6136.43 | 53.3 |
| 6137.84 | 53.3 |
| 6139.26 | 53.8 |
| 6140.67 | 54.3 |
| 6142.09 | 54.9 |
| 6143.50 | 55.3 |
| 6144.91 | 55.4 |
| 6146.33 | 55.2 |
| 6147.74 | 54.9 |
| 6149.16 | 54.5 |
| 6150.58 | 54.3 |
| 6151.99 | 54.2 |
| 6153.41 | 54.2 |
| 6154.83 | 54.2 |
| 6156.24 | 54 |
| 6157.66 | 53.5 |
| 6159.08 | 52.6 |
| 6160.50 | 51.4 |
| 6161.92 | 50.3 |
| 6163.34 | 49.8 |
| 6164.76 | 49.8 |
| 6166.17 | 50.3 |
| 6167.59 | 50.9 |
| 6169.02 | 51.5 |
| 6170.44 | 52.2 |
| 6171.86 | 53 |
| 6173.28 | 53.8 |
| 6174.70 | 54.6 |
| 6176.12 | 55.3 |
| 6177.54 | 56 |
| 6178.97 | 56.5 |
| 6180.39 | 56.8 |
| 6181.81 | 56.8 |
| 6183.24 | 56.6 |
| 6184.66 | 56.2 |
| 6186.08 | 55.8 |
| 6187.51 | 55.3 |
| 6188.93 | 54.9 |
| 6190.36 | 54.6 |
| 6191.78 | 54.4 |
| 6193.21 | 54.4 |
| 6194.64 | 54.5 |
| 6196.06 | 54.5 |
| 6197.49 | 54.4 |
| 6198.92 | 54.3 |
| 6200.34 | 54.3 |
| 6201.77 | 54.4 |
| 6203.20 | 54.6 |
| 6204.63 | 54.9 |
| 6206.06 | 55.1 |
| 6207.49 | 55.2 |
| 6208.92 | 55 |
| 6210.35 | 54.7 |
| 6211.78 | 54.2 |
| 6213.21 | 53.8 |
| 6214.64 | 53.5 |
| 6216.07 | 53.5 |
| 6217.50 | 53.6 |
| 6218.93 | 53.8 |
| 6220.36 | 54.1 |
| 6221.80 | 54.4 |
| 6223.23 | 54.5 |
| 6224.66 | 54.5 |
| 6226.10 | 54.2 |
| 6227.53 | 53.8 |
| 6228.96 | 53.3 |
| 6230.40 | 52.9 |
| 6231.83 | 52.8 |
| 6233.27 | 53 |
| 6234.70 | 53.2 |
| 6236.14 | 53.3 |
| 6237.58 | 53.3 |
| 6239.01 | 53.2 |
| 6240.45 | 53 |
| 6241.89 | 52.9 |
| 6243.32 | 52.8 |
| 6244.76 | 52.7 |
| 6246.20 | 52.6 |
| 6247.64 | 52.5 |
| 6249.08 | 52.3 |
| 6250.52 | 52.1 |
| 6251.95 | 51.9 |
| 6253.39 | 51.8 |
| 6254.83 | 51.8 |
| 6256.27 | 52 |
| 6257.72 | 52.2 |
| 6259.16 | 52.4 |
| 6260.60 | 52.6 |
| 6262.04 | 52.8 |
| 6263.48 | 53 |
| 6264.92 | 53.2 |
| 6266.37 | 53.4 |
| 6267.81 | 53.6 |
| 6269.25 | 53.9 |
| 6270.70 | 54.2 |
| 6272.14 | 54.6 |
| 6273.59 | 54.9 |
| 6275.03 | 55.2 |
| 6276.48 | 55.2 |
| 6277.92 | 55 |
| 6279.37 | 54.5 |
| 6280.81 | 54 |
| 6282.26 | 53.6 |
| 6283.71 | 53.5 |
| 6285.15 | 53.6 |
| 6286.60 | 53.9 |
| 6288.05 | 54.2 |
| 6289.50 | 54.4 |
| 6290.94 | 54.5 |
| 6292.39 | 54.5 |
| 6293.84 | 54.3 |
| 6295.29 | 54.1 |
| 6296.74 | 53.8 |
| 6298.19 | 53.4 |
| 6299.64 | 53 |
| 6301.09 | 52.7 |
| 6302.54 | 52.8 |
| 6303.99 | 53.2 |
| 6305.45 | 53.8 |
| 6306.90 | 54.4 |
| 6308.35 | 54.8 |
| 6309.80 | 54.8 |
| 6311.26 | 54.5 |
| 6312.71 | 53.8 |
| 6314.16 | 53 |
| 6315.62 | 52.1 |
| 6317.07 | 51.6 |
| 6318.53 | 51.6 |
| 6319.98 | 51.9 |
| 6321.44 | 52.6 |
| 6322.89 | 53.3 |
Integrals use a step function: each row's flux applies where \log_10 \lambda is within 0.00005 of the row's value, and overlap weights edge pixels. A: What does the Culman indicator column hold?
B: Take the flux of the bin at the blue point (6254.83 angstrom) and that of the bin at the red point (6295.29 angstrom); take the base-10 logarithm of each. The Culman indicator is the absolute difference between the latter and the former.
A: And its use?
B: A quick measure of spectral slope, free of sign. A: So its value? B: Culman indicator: 0.0189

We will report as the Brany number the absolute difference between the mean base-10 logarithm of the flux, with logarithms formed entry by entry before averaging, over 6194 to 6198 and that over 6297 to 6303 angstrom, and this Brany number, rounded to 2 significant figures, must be 0.012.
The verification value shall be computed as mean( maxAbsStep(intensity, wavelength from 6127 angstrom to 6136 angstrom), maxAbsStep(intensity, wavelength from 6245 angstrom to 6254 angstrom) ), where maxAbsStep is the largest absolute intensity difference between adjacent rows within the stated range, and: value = 0.250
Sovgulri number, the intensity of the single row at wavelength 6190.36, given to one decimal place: 54.6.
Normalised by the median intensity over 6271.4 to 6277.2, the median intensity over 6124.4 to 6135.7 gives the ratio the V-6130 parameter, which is 0.98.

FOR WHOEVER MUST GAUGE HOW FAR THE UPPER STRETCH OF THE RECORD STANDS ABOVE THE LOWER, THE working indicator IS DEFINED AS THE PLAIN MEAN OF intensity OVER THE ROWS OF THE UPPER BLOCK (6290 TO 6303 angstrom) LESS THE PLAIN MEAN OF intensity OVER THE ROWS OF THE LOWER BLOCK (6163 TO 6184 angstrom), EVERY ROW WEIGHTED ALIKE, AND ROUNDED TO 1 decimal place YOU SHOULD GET 0.1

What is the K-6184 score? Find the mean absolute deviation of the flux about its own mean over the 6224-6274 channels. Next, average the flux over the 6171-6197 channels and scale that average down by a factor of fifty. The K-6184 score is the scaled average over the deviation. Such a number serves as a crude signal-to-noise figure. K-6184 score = 1.8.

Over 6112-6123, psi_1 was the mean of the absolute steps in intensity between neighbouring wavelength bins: 0.44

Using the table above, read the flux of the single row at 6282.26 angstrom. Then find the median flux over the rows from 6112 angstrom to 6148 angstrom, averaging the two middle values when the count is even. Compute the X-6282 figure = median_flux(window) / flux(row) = 1.01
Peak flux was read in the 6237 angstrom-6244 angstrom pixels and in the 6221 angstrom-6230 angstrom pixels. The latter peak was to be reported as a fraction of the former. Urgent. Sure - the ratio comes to 1.02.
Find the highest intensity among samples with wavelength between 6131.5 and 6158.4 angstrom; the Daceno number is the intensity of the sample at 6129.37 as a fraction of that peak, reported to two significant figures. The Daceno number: 0.98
